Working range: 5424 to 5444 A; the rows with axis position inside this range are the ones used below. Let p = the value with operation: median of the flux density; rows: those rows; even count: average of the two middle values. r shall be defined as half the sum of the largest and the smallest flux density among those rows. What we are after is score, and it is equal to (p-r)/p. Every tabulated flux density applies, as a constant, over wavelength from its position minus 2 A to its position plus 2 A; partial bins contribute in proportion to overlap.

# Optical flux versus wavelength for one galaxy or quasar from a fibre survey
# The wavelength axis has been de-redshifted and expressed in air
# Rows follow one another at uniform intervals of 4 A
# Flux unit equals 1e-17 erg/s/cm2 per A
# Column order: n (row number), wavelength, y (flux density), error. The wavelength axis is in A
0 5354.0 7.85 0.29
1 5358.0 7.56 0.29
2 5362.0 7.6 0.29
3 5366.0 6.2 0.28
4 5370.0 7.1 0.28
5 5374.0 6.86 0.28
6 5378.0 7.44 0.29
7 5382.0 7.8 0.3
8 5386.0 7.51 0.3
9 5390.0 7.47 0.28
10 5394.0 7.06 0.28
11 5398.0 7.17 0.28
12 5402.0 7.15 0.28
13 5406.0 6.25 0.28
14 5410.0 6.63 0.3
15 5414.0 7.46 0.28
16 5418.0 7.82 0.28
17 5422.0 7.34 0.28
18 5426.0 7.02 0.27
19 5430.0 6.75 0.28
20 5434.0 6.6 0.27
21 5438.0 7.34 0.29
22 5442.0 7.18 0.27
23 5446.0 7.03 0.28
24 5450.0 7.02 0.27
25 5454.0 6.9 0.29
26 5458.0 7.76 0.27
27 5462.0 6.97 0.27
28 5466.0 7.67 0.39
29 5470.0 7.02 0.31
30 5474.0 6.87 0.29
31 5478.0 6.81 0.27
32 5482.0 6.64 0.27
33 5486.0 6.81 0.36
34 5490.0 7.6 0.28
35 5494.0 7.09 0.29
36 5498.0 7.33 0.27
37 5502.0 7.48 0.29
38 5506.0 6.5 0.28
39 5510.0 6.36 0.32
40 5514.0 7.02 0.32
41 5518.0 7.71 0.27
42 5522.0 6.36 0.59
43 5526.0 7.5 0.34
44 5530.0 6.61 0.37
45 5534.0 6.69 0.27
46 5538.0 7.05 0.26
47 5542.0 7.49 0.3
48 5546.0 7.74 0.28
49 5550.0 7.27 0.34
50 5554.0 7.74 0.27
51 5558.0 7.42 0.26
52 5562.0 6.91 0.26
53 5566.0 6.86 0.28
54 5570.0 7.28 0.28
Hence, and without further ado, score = 0.007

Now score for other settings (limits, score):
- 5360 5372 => 0.028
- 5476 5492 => -0.046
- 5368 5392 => 0.017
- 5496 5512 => -0.001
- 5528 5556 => 0.013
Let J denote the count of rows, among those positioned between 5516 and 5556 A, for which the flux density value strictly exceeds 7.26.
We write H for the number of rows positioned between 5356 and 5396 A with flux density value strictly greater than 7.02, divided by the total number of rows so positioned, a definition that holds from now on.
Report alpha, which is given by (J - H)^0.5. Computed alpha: 2.28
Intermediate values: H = 0.80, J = 6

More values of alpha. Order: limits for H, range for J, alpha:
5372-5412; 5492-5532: 1.82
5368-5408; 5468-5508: 1.48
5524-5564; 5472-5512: 1.52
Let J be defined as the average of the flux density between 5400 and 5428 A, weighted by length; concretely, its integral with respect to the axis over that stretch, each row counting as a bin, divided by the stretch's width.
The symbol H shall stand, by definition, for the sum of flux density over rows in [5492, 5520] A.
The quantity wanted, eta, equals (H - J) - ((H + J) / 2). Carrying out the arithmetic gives 14.1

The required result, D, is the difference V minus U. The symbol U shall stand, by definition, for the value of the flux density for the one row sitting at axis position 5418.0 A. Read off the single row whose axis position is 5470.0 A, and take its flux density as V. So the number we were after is -0.8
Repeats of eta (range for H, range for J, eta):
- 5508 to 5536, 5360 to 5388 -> 13.3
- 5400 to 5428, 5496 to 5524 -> 14.4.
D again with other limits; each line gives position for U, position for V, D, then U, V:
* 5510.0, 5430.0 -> 0.4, 6.36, 6.75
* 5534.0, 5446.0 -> 0.3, 6.69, 7.03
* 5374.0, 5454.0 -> 0.0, 6.86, 6.9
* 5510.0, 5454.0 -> 0.5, 6.36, 6.9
